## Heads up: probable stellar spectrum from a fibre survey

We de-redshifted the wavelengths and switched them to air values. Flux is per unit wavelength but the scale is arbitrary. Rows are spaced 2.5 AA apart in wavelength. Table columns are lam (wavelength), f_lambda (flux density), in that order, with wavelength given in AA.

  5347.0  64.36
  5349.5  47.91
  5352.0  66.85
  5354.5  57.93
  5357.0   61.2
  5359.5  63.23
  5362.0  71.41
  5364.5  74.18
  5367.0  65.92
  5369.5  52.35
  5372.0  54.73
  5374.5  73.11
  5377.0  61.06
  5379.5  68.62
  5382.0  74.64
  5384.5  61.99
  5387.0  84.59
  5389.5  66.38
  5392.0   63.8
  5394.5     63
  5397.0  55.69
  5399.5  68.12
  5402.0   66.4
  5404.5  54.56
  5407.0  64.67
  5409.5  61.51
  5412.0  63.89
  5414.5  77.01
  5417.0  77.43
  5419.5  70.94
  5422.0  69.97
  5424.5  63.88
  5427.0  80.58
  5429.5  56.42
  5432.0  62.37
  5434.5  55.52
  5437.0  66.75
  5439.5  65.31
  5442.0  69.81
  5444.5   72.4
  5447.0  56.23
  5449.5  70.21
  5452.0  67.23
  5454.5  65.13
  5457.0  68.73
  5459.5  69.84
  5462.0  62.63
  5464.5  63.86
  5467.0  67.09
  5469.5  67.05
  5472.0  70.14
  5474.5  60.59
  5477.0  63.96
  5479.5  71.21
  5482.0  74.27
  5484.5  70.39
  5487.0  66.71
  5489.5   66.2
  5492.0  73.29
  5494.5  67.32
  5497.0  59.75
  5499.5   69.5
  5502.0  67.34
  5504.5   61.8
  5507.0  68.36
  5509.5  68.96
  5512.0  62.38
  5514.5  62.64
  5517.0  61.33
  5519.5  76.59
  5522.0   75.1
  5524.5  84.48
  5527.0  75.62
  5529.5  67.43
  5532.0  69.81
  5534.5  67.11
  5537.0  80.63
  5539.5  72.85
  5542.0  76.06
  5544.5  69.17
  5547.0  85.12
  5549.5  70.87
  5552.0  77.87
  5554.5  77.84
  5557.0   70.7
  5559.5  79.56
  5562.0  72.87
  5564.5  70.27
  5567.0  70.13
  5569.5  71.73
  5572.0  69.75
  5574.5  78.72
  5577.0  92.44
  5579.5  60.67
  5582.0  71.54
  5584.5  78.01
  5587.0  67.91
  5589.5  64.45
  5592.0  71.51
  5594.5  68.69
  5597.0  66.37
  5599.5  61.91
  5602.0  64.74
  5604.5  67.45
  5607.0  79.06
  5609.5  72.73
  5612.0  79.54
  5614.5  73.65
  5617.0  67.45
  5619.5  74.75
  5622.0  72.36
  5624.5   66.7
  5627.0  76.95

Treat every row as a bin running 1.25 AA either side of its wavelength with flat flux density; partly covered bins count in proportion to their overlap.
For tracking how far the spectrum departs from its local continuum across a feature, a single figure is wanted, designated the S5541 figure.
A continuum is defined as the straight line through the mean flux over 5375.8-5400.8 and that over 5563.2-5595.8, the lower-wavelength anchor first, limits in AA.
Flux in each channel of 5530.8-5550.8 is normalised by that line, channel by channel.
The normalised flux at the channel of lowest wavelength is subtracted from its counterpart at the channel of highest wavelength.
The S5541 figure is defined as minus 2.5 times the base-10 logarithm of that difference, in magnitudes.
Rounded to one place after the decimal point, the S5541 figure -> 5.2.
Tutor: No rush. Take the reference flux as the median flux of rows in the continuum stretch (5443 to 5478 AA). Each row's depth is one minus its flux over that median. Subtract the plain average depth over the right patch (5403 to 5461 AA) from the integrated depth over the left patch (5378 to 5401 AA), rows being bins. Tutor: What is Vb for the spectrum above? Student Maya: -0.1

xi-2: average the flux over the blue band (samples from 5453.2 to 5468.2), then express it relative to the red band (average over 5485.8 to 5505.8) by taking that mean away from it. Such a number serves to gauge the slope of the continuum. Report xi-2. -0.28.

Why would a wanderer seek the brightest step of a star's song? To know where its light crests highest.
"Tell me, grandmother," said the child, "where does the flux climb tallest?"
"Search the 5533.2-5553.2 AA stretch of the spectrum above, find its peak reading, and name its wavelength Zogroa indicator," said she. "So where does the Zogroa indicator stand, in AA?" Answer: 5547.0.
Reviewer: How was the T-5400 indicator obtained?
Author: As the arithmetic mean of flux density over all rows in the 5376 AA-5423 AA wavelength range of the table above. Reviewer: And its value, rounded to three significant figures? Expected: 67.1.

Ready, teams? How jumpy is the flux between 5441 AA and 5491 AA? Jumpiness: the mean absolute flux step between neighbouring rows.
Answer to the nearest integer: 5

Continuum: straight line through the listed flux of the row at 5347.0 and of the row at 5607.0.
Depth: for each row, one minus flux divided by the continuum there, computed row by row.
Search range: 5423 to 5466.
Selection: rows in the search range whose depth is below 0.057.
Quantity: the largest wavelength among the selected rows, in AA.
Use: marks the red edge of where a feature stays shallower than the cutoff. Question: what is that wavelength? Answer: 5459.5 AA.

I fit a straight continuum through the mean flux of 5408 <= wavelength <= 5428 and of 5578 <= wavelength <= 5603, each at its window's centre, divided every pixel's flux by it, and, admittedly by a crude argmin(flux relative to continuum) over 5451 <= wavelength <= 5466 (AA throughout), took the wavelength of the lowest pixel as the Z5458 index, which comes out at 5462.0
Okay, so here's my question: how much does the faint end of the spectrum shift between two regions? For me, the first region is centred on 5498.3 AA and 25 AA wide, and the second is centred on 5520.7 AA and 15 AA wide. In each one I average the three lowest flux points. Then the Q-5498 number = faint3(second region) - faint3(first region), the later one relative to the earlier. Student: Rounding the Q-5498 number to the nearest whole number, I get 4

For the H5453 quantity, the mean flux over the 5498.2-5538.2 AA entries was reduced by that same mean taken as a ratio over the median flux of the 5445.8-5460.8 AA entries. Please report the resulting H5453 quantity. 69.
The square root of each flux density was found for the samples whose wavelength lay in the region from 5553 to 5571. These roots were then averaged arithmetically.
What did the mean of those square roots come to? 8.56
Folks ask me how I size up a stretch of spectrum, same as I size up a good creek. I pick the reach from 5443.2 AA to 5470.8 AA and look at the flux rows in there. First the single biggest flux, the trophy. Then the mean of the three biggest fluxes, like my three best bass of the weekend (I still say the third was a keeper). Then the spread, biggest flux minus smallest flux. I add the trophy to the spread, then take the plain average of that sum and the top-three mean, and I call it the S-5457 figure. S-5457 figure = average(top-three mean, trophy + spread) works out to 80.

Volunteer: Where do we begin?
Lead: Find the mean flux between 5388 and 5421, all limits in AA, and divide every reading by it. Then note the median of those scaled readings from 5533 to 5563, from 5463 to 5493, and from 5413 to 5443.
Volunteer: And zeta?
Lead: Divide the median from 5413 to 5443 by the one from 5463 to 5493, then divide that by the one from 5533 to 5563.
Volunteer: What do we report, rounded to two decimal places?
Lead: 0.90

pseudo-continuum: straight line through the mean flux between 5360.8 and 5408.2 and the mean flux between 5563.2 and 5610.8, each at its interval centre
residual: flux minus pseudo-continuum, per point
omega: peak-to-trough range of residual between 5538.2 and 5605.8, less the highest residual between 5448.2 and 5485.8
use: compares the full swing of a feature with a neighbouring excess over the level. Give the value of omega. 26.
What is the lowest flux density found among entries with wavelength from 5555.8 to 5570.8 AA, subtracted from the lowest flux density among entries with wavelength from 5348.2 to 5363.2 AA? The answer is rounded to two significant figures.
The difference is -22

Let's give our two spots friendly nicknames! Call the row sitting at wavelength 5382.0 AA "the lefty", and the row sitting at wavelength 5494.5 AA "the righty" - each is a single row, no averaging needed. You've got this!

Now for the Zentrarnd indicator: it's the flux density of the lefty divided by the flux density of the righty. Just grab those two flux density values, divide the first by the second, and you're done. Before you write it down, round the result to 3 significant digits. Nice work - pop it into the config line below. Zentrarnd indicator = 1.11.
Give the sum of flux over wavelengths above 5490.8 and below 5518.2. 723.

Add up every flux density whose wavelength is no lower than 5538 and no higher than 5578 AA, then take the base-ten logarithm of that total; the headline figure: 3.08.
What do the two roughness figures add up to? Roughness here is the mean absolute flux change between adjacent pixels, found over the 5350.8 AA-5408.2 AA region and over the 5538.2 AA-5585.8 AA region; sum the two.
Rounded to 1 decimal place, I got 17.0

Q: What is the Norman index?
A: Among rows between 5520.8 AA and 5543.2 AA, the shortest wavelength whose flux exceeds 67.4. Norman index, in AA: 5522.0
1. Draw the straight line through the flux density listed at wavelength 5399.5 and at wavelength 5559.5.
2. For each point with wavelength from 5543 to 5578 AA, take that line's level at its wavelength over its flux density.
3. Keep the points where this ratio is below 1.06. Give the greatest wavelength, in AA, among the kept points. 5577.0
